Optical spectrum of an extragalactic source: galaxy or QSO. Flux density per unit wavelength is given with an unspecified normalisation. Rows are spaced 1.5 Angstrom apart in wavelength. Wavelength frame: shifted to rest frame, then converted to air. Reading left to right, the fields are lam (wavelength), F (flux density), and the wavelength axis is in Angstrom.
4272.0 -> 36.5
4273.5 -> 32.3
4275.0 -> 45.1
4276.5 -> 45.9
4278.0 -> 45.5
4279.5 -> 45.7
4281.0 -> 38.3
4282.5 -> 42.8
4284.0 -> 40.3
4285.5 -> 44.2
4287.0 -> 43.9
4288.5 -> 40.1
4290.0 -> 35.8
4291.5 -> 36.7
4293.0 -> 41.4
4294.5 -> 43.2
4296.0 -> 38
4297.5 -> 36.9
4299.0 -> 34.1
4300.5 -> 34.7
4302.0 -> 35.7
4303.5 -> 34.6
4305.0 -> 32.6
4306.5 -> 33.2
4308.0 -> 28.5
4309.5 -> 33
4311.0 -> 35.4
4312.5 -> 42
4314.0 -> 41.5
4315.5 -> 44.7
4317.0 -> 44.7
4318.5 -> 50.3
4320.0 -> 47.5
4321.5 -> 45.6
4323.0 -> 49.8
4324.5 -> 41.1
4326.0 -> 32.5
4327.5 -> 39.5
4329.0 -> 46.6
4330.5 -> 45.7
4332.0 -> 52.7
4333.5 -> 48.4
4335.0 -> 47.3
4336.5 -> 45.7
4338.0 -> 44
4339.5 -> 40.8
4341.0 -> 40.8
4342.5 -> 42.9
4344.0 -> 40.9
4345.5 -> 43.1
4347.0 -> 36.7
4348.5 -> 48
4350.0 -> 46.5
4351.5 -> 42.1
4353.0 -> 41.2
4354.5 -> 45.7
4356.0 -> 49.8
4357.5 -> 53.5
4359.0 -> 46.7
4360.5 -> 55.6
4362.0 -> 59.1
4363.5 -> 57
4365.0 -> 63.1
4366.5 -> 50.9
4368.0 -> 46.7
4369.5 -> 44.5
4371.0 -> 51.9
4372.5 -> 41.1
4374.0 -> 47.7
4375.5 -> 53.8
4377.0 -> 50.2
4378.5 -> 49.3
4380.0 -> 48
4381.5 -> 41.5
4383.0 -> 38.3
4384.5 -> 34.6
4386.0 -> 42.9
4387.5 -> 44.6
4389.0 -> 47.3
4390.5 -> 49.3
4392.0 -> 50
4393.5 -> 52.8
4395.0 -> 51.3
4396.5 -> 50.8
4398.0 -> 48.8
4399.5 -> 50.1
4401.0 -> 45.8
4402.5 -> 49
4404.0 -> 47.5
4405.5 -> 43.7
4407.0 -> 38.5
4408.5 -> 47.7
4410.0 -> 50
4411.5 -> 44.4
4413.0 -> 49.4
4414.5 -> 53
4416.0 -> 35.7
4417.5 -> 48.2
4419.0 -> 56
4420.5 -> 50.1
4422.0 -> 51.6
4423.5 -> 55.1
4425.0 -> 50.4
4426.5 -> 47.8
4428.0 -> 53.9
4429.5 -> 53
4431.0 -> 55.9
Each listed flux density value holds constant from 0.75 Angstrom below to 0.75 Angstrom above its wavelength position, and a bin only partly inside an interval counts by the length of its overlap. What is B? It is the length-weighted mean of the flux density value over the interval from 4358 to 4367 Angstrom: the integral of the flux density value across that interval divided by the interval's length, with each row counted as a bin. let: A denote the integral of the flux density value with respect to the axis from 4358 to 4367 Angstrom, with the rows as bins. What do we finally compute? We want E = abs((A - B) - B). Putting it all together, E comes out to 388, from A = 499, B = 55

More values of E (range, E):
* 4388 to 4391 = 48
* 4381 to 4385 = 76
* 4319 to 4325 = 186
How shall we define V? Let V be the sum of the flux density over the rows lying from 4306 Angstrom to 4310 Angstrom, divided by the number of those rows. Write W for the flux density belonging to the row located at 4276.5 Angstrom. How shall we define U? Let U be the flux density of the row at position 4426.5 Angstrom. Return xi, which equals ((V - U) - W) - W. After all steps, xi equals -108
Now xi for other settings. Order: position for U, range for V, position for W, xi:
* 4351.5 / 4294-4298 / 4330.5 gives -94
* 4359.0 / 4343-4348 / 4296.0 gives -82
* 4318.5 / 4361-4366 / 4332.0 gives -96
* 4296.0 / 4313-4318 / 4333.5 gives -91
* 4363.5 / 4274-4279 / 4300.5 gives -81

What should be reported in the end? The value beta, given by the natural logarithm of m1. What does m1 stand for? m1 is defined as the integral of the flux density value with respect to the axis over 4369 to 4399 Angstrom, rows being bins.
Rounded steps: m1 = 1409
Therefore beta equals 7.25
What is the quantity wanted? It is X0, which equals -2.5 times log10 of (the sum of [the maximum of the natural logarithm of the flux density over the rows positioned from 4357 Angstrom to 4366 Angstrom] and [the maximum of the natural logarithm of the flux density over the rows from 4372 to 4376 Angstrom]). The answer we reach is -2.275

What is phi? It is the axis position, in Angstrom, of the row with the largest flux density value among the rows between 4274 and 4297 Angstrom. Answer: 4276.5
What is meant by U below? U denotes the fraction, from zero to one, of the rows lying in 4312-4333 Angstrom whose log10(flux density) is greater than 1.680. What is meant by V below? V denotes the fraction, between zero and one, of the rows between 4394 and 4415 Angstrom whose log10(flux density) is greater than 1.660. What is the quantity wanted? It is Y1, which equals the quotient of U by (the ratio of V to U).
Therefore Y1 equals 0.1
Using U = 0.2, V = 0.79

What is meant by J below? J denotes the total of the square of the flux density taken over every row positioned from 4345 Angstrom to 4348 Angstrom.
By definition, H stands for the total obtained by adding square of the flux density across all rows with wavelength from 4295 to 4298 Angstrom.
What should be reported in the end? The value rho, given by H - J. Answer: -399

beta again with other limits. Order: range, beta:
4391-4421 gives 7.28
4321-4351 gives 7.18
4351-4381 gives 7.31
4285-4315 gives 7.02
